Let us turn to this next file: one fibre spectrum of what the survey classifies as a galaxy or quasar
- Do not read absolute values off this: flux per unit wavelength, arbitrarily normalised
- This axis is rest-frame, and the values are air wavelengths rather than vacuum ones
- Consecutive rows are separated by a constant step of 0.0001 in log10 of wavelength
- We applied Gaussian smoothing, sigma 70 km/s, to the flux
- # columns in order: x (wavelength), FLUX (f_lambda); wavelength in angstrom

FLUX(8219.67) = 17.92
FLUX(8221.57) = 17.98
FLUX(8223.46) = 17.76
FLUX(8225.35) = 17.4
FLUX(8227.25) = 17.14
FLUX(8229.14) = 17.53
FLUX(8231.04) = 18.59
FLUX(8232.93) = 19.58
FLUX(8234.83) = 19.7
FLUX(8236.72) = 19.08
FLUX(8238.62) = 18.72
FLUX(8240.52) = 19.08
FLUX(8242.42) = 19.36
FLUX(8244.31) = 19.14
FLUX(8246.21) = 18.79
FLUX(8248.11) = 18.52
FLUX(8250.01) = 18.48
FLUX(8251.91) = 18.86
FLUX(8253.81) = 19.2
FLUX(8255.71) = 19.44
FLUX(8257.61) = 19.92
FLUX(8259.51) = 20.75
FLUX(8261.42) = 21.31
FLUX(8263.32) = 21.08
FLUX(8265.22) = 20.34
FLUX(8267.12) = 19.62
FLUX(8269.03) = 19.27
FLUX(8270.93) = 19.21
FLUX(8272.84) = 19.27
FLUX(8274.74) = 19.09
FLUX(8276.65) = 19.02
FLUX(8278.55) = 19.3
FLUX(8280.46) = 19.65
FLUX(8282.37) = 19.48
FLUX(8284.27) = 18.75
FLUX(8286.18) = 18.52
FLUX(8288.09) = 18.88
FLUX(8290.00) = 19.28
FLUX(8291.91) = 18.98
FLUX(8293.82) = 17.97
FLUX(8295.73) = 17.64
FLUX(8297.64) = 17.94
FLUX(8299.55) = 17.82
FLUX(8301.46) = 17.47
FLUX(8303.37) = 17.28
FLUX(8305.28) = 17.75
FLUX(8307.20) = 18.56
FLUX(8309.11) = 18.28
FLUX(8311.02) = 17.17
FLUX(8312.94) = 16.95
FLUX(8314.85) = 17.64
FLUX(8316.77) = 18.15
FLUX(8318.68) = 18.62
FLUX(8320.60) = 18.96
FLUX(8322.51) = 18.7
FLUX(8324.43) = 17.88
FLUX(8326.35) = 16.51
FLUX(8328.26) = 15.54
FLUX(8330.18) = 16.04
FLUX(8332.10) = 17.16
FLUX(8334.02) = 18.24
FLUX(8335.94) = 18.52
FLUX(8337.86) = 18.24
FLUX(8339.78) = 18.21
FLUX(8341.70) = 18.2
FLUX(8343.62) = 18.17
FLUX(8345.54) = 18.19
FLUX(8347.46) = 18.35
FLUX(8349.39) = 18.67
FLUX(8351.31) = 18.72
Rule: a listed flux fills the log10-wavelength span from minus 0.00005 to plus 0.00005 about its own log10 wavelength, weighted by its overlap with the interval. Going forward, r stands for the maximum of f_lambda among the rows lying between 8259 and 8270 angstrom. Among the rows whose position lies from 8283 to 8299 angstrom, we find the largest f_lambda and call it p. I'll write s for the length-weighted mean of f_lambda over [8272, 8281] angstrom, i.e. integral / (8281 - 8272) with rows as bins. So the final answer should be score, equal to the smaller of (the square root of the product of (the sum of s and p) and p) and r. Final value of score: 21.3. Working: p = 19.28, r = 21.31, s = 19.3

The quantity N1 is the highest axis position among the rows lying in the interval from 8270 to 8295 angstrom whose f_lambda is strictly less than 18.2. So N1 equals 8293.82 angstrom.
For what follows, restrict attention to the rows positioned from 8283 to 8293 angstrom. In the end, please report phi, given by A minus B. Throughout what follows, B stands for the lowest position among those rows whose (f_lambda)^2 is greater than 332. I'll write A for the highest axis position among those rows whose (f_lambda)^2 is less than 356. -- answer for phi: 1.9 angstrom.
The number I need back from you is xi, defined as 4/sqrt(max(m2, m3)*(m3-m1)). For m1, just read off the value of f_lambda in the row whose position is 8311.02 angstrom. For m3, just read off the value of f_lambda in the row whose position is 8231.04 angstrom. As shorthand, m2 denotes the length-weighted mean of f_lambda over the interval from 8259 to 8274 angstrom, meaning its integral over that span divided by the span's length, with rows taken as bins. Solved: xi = 0.75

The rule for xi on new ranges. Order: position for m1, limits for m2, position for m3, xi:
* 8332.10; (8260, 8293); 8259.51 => 0.46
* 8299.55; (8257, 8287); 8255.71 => 0.71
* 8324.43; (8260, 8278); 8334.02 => 1.50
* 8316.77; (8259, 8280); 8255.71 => 0.79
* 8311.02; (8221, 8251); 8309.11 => 0.88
